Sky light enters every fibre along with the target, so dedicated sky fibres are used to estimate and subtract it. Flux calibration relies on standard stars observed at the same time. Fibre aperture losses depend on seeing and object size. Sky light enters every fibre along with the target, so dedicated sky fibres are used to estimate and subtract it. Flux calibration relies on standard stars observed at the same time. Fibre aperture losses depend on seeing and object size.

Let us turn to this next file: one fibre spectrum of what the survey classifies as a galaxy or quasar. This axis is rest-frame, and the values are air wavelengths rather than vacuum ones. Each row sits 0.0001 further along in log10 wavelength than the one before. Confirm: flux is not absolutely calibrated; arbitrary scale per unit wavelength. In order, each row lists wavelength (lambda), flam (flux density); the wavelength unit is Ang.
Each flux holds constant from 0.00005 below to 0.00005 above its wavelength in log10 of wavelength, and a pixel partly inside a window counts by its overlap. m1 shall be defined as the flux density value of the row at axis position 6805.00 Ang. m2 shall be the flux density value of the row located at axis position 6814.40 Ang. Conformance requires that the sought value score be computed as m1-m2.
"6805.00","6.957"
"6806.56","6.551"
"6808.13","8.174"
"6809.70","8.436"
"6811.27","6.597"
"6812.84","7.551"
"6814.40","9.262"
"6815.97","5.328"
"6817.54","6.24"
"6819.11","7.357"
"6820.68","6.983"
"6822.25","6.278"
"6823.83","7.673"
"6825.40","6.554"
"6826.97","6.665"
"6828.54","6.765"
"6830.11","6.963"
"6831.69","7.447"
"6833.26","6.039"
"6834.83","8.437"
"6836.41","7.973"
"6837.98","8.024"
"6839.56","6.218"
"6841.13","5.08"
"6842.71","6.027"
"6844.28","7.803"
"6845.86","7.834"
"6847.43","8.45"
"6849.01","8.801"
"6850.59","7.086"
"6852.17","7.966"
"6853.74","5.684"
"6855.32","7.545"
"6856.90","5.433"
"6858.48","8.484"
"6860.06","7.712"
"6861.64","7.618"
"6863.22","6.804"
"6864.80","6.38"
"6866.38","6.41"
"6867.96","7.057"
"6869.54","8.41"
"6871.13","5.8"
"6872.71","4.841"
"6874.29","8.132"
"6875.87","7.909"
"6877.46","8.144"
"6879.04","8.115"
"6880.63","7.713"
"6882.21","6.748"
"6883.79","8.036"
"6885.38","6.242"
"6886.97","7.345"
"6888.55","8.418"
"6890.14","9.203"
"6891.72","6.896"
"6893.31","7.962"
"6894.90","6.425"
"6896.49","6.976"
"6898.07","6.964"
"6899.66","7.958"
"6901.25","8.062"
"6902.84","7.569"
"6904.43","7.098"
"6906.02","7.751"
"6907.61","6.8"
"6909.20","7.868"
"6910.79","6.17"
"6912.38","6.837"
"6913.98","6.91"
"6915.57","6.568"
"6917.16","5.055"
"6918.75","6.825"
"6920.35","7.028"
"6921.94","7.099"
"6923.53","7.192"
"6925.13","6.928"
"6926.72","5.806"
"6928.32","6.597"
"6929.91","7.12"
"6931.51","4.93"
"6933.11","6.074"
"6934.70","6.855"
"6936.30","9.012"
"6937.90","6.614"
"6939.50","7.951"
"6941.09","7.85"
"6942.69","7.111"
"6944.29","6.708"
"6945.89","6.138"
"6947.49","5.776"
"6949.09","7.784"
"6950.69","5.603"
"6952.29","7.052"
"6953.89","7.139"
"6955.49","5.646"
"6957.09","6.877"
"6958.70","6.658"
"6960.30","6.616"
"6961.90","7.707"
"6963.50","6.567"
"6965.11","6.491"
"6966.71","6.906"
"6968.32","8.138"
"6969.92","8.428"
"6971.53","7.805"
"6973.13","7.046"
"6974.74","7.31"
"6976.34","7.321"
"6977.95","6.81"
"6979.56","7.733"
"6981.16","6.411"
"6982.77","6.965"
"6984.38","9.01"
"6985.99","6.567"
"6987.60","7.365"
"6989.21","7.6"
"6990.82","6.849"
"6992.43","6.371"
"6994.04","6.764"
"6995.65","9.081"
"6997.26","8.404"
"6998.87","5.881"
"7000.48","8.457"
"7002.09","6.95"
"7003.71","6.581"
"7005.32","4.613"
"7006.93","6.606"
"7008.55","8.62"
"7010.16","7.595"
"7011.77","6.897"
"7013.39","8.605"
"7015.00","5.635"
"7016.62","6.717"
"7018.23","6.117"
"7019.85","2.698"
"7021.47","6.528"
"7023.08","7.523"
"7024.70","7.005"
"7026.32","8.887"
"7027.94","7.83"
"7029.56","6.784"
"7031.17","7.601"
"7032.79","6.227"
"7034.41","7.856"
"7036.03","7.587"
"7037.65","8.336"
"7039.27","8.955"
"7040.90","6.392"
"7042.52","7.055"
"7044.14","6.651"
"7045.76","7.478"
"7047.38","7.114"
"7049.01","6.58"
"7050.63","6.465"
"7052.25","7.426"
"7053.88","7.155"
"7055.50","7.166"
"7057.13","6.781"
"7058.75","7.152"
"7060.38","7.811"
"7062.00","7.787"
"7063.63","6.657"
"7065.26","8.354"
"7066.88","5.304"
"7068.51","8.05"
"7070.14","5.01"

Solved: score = -2.3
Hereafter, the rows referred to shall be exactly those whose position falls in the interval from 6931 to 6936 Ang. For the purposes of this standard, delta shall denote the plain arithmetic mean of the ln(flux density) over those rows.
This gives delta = 1.77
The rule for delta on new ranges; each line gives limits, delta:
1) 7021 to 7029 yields 2.02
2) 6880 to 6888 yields 1.97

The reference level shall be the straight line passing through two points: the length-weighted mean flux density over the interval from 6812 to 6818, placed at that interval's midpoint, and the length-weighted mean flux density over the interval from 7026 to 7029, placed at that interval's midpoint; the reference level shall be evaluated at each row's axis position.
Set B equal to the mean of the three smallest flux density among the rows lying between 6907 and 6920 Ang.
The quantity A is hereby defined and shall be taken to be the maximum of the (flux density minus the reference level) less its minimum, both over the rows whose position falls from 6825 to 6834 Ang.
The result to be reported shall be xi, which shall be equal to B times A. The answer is 8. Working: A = 1.4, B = 5.9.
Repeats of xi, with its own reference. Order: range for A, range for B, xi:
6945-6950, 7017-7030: 10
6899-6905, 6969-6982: 7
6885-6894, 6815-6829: 17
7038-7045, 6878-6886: 18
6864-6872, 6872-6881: 18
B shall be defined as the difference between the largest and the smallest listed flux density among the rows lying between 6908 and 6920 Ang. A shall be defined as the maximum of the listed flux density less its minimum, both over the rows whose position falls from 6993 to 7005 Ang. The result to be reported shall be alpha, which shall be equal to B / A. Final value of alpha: 0.88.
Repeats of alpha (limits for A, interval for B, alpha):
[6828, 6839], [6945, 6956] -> 0.91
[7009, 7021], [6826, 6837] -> 0.41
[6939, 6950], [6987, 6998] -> 1.25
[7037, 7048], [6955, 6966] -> 0.80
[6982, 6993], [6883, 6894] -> 1.12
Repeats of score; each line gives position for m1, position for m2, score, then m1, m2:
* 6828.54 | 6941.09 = -1.1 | 6.765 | 7.85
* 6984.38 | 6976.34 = 1.7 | 9.01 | 7.321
